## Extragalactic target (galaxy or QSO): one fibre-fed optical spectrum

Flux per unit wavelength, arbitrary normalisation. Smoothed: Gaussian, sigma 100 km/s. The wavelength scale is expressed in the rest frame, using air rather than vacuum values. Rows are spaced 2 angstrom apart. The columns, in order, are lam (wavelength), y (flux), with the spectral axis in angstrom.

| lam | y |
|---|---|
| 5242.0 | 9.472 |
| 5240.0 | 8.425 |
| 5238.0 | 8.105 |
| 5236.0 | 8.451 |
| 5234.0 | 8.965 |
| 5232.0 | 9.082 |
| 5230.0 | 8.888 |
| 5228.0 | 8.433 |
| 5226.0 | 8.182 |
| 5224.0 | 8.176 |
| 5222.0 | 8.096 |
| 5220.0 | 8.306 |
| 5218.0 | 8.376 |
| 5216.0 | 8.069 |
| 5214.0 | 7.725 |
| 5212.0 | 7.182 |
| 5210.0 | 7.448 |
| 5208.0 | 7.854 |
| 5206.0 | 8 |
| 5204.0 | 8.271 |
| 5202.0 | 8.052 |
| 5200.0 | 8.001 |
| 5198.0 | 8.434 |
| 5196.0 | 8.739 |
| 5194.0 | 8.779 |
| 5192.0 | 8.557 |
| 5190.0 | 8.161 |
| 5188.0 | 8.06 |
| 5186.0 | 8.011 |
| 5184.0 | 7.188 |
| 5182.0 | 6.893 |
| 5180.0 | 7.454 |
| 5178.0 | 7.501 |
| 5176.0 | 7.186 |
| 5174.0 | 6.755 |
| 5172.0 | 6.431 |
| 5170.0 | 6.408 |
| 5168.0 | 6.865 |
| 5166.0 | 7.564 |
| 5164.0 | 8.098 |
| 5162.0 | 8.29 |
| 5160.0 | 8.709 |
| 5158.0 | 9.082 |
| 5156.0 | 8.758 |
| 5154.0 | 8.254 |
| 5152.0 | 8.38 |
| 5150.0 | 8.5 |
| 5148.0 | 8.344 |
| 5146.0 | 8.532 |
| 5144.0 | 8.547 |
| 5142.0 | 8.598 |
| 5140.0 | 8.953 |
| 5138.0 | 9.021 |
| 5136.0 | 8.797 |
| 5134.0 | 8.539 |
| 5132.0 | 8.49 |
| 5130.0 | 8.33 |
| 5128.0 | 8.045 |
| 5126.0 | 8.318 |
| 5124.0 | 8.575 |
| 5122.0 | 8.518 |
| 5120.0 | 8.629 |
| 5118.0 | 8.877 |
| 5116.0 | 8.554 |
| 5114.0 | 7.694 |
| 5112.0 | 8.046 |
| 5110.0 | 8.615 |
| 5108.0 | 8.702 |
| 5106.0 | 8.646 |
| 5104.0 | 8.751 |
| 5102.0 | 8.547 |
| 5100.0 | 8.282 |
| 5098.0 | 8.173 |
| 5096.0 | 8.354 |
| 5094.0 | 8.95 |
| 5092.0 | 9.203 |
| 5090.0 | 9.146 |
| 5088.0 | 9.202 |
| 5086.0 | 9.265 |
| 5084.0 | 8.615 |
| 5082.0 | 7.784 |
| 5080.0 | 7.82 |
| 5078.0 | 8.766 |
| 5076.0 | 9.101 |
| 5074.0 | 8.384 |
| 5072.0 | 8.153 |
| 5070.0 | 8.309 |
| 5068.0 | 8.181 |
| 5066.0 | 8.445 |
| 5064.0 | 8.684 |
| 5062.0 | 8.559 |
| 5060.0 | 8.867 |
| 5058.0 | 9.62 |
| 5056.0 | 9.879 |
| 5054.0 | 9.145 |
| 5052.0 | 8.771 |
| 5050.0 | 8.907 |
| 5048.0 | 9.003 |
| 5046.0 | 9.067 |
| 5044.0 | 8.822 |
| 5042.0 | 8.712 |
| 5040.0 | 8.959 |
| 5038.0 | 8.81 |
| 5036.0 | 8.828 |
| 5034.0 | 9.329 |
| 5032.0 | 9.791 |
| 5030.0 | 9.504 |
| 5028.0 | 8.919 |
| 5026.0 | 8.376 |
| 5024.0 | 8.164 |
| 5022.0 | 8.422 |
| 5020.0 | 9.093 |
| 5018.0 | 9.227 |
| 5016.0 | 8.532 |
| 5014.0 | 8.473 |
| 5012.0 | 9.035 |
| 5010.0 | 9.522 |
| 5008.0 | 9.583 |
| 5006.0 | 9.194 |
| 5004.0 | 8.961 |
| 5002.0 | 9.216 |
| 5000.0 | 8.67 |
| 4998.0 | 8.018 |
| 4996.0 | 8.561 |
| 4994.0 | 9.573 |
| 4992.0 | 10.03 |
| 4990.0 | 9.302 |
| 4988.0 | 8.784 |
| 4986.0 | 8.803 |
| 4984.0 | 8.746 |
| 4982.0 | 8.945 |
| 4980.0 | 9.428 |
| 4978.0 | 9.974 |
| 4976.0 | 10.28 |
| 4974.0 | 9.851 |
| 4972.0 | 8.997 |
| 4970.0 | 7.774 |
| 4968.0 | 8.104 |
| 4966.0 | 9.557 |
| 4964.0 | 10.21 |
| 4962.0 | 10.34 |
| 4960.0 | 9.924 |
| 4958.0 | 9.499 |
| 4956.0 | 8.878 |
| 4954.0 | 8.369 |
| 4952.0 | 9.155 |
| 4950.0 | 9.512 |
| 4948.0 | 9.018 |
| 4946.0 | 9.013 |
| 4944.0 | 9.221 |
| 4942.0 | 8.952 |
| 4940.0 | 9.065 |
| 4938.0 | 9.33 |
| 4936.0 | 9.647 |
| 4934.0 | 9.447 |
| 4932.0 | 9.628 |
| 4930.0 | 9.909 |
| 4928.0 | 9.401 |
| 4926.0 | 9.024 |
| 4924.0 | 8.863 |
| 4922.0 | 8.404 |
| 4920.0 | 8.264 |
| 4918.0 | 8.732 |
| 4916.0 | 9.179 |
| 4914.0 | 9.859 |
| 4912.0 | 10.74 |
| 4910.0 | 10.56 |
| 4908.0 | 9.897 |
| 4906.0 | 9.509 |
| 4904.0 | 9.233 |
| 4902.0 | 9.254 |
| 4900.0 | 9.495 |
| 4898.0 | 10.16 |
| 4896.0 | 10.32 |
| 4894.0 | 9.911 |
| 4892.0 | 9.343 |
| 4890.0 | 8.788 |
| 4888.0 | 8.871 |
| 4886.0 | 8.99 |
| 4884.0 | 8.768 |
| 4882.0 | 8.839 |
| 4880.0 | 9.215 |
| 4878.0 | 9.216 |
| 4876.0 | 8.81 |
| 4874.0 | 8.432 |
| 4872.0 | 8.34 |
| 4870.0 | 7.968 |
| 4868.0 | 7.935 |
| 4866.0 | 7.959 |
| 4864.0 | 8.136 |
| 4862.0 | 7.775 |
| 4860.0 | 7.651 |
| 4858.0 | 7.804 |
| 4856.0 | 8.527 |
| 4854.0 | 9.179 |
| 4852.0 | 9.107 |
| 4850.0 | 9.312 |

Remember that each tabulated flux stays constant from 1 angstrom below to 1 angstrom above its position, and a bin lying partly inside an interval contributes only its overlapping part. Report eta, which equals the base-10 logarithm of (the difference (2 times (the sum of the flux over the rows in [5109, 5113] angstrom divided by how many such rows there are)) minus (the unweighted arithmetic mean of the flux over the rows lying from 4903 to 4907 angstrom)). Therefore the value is 0.86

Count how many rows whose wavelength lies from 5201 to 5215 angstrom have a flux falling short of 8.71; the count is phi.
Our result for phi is 7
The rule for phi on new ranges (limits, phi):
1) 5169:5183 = 7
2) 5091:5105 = 4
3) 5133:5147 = 4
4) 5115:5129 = 6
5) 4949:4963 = 1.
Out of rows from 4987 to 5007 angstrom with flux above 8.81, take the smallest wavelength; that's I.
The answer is 4990.0 angstrom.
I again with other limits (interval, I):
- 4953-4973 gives 4956.0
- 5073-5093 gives 5076.0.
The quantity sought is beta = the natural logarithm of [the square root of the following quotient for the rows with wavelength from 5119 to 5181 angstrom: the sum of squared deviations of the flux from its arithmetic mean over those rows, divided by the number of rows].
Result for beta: -0.3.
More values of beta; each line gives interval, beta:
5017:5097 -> -0.7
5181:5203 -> -0.6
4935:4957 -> -1.1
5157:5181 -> -0.2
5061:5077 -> -1.2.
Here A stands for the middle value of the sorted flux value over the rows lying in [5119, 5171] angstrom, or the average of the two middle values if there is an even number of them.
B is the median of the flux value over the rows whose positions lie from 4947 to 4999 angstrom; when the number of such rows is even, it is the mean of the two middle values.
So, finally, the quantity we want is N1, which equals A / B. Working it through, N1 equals 0.92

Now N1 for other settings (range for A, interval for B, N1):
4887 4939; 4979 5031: 1.05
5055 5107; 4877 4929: 0.94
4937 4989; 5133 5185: 1.10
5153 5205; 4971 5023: 0.89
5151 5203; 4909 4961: 0.88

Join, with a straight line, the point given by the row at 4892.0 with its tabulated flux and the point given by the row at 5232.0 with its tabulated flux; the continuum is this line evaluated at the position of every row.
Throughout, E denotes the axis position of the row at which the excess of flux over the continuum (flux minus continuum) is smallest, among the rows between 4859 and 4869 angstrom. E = 4860.0 angstrom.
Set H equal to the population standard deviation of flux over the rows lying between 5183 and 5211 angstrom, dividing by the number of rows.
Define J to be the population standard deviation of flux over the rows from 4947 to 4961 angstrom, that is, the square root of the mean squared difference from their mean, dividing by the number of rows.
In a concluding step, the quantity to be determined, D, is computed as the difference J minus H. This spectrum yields 0.04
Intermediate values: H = 0.43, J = 0.47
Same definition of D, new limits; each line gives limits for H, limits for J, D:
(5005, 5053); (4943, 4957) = -0.07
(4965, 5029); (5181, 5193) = -0.03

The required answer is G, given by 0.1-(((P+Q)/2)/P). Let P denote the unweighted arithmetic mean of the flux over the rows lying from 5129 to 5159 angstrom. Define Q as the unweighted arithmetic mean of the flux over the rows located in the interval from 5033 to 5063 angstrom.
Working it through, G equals -0.92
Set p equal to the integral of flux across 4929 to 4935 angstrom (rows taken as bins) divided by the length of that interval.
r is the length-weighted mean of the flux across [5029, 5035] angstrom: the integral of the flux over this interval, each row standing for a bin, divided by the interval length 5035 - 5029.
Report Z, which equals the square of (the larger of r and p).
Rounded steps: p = 9.7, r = 9.5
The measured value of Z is 93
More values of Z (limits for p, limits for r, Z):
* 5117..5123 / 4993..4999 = 76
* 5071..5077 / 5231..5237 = 78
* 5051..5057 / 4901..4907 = 87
